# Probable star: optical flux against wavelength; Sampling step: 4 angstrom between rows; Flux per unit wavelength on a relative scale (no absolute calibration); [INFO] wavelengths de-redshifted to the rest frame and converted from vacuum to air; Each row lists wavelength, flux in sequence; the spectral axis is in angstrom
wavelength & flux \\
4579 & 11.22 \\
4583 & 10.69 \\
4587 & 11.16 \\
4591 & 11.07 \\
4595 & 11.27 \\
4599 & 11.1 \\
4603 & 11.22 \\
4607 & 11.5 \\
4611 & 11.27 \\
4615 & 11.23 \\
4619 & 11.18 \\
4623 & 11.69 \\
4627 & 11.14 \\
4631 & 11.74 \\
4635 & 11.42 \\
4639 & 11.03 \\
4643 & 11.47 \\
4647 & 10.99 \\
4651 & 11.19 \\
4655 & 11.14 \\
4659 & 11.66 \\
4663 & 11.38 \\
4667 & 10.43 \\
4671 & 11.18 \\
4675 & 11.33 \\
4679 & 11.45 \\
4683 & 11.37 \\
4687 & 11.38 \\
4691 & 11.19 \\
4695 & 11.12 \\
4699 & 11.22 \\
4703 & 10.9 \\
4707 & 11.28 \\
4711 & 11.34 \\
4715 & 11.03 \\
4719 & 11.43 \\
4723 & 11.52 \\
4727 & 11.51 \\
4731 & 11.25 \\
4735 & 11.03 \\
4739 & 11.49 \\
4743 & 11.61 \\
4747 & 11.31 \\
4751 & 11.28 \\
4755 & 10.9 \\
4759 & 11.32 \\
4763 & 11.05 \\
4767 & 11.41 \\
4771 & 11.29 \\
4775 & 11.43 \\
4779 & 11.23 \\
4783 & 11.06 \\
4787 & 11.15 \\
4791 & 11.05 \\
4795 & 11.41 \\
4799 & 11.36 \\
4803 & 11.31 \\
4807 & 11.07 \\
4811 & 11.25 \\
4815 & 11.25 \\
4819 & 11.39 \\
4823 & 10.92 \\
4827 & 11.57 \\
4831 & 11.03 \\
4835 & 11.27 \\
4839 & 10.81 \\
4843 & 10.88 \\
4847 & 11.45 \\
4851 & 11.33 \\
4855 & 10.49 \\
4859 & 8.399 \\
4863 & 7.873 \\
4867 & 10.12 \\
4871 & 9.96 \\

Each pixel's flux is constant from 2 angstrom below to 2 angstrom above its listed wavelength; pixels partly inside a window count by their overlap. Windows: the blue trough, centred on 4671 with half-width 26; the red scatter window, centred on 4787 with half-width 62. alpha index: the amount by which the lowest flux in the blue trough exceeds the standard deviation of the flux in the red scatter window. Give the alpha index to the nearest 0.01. 10.22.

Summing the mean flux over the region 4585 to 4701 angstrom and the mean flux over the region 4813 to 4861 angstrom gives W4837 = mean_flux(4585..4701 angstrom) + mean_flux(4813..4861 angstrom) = 22.16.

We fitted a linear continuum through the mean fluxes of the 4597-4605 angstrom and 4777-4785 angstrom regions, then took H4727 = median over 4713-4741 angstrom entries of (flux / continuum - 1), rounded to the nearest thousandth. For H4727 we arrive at 0.025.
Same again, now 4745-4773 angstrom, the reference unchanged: 0.013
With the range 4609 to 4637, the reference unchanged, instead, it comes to 0.010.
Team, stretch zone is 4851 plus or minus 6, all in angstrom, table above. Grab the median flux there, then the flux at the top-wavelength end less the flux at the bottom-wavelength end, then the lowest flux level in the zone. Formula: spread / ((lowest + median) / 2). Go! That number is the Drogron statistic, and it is -0.09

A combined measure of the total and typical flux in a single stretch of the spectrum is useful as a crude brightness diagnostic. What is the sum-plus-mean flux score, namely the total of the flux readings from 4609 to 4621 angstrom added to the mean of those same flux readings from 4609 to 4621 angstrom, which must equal 44.9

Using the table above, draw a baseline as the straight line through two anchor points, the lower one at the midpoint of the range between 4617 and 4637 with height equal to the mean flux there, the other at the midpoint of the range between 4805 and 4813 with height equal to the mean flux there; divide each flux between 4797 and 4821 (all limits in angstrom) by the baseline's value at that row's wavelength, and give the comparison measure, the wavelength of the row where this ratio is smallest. 4807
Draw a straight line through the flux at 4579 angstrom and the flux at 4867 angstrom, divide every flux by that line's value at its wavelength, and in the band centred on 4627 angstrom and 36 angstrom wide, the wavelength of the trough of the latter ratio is 4639 angstrom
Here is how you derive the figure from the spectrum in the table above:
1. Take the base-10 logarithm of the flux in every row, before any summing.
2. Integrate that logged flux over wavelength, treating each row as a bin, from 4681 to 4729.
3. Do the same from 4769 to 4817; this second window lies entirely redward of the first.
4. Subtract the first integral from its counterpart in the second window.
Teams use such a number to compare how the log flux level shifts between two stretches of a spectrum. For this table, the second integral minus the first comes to -0.065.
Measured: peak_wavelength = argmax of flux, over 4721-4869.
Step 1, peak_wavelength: 4743 angstrom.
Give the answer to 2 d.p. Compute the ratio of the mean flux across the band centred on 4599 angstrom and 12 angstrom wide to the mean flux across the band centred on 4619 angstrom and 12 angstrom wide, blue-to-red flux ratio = 0.99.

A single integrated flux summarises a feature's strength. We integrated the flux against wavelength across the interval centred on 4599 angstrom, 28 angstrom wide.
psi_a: 314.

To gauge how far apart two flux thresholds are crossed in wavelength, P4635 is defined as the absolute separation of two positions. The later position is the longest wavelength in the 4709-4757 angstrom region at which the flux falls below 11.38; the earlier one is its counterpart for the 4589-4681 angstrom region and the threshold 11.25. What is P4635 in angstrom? 84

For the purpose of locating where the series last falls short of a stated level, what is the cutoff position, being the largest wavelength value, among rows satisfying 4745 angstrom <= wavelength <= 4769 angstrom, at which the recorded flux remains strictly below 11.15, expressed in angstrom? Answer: 4763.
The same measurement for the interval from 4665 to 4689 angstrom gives 4667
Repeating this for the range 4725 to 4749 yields 4735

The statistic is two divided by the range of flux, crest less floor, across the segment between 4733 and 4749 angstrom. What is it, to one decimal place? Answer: 3.4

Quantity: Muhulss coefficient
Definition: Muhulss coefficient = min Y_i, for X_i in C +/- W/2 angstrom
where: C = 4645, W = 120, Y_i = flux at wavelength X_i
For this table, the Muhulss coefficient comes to 10.43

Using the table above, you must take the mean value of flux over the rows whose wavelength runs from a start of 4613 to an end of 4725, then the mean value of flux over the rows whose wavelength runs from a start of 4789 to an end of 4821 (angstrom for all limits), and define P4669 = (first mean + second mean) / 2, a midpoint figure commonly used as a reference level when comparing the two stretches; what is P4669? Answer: 11.3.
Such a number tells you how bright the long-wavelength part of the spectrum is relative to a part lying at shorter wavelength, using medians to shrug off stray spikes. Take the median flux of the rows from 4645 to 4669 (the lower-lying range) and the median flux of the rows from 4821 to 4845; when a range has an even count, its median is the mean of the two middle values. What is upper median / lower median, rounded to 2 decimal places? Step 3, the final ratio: 0.98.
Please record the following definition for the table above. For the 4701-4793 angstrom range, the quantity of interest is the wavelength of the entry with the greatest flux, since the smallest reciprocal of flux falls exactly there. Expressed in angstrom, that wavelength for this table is 4743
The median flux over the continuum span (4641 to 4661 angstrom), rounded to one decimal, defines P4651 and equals 11.2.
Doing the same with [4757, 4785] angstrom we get 11.3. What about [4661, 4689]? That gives 11.4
